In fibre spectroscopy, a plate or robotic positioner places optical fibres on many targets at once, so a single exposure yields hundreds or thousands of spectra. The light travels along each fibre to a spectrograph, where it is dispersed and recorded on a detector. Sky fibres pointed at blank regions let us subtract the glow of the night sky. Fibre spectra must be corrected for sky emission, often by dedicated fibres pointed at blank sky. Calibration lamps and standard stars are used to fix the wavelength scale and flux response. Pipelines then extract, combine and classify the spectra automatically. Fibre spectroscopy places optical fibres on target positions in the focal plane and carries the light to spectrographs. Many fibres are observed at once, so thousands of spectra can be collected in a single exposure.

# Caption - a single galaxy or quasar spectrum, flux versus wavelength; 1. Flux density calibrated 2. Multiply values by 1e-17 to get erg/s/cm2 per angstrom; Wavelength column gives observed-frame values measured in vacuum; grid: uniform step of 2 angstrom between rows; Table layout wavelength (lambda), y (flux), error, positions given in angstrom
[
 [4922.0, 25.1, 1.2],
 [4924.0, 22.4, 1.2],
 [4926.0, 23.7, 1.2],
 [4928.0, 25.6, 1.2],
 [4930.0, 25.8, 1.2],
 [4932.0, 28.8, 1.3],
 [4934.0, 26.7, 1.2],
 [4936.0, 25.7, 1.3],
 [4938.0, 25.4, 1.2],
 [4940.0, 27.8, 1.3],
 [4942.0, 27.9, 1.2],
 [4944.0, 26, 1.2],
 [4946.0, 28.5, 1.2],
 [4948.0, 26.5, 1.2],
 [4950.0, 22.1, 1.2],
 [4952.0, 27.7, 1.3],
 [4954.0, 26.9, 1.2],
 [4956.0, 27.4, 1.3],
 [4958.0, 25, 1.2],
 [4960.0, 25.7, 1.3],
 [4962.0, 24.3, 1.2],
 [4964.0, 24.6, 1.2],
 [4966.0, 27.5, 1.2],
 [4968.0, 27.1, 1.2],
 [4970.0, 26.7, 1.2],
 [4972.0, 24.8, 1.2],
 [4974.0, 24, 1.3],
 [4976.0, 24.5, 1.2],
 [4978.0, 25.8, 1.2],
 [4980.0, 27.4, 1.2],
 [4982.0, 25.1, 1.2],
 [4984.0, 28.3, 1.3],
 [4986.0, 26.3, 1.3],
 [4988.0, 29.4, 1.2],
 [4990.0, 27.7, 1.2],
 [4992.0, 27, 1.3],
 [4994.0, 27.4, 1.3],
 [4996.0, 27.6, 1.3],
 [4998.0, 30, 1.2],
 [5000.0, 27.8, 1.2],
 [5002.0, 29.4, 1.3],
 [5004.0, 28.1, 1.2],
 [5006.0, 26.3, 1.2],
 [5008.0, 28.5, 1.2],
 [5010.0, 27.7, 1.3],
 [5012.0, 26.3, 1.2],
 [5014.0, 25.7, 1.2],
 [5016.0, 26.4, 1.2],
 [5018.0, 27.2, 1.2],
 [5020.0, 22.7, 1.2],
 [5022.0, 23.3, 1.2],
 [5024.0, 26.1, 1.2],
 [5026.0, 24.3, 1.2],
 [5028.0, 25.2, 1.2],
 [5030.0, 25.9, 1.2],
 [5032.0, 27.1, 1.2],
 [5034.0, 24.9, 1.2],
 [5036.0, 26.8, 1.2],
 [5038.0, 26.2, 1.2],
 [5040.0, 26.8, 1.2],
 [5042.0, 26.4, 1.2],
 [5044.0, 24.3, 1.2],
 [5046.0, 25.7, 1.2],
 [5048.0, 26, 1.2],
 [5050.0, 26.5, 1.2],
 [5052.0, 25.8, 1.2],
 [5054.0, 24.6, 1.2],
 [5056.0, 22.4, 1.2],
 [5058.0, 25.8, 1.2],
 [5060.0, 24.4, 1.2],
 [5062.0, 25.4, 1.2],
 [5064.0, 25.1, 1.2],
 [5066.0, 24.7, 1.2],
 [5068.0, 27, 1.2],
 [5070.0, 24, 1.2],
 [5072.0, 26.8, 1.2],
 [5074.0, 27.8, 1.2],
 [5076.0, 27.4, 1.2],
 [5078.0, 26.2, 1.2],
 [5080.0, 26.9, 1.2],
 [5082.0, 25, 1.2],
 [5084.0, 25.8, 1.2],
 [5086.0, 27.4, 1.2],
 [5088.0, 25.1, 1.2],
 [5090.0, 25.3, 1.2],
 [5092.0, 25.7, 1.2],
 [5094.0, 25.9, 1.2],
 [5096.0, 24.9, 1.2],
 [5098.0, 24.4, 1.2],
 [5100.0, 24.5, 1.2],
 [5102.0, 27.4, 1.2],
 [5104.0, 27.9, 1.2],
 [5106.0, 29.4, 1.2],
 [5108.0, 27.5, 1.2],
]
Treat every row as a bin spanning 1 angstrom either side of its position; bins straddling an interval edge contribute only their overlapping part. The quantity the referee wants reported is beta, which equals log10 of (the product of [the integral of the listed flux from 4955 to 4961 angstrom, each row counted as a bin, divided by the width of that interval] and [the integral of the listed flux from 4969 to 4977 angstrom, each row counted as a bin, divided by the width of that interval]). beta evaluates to 2.81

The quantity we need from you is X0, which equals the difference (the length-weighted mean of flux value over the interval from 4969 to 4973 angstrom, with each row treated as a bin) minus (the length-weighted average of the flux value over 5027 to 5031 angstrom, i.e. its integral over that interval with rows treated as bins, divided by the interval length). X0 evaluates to 0.2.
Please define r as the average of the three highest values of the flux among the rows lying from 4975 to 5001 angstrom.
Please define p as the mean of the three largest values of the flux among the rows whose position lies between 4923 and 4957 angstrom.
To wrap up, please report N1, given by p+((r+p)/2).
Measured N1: 57.22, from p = 28.4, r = 29.2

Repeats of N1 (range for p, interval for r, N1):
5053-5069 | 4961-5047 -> 53.90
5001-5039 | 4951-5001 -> 57.62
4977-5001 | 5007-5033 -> 57.75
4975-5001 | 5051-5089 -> 57.62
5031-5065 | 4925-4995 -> 54.80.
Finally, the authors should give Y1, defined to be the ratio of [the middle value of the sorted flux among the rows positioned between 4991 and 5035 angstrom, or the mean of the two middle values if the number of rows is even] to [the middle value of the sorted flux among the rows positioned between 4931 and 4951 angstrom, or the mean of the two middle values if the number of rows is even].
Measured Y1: 1.00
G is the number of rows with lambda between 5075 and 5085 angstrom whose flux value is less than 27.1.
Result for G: 4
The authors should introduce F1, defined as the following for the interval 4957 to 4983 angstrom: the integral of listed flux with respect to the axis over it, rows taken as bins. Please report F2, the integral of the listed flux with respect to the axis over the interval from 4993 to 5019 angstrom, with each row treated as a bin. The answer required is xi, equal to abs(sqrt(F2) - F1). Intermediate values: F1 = 665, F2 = 717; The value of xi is 638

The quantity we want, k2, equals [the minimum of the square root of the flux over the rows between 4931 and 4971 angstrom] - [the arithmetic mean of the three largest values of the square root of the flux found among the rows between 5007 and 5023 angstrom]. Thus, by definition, -0.6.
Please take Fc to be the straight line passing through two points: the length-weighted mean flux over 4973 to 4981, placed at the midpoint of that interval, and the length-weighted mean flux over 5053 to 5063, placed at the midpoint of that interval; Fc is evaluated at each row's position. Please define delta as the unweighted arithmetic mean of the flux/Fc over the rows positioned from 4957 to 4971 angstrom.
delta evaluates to 1.01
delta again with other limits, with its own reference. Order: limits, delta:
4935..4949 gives 1.04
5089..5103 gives 1.06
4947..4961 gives 1.01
